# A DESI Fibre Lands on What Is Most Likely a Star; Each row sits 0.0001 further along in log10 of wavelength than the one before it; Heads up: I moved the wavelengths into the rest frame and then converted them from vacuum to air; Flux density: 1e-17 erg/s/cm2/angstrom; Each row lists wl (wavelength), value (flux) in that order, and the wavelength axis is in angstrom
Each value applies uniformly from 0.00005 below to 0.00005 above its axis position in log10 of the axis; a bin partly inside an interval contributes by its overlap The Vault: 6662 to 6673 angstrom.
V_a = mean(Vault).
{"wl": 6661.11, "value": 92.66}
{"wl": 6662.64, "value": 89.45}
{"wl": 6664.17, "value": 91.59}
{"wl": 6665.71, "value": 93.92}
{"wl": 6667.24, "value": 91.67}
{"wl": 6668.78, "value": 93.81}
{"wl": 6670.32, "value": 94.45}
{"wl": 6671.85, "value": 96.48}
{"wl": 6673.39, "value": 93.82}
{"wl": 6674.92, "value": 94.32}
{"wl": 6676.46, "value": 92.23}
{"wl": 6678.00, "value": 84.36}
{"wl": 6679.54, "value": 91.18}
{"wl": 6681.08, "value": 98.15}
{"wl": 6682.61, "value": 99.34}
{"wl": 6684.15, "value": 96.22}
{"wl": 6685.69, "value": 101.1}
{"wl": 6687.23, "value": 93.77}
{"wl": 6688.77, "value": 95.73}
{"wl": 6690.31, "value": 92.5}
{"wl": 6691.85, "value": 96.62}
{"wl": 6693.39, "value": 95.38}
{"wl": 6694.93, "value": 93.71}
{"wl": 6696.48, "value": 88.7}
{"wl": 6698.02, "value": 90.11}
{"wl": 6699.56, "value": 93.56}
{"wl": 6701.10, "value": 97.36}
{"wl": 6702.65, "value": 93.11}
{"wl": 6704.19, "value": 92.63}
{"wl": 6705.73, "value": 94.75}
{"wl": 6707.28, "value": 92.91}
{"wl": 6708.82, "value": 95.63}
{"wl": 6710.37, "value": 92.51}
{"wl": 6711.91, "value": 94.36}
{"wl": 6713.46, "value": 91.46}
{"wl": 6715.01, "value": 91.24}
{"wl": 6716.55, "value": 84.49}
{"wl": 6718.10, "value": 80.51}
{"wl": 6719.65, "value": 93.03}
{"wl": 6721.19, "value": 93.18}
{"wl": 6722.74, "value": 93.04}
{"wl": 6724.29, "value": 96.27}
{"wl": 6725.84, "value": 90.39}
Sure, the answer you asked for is 93.1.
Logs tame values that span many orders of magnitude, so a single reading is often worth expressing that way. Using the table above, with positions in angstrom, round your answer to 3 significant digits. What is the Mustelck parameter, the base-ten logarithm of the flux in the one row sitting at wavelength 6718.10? 1.91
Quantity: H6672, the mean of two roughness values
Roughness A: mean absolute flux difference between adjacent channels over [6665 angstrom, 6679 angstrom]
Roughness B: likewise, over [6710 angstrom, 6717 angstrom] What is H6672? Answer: 2.7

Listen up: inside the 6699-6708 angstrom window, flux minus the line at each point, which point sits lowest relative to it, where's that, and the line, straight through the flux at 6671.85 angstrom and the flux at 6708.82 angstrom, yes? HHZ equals 6704.19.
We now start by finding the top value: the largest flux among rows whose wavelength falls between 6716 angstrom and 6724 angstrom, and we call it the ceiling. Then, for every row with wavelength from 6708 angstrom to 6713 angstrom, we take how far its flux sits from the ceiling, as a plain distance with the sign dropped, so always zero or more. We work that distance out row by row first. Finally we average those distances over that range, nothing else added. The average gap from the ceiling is 1.4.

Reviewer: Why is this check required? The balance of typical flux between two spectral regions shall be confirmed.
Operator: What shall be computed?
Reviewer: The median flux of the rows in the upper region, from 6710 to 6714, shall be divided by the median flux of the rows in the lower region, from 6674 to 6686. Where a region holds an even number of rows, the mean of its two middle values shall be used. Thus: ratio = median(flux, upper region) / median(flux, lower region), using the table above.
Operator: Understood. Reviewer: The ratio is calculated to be 0.971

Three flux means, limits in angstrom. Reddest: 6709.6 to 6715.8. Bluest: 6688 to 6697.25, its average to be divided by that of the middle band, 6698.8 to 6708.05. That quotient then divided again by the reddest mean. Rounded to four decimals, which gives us 0.0108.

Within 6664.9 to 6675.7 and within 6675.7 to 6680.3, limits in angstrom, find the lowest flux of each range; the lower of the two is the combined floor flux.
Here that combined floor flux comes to 84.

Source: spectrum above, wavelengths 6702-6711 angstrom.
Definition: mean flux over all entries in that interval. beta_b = 93.6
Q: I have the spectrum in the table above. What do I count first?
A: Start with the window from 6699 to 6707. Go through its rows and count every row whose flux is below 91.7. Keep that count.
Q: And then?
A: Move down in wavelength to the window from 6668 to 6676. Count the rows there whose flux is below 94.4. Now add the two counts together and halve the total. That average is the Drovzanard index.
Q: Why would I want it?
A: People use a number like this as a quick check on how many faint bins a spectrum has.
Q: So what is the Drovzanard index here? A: 1.50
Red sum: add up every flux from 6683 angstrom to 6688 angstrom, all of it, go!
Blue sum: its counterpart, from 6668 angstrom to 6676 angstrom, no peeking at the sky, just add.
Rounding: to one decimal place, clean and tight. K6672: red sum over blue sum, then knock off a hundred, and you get -99.4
